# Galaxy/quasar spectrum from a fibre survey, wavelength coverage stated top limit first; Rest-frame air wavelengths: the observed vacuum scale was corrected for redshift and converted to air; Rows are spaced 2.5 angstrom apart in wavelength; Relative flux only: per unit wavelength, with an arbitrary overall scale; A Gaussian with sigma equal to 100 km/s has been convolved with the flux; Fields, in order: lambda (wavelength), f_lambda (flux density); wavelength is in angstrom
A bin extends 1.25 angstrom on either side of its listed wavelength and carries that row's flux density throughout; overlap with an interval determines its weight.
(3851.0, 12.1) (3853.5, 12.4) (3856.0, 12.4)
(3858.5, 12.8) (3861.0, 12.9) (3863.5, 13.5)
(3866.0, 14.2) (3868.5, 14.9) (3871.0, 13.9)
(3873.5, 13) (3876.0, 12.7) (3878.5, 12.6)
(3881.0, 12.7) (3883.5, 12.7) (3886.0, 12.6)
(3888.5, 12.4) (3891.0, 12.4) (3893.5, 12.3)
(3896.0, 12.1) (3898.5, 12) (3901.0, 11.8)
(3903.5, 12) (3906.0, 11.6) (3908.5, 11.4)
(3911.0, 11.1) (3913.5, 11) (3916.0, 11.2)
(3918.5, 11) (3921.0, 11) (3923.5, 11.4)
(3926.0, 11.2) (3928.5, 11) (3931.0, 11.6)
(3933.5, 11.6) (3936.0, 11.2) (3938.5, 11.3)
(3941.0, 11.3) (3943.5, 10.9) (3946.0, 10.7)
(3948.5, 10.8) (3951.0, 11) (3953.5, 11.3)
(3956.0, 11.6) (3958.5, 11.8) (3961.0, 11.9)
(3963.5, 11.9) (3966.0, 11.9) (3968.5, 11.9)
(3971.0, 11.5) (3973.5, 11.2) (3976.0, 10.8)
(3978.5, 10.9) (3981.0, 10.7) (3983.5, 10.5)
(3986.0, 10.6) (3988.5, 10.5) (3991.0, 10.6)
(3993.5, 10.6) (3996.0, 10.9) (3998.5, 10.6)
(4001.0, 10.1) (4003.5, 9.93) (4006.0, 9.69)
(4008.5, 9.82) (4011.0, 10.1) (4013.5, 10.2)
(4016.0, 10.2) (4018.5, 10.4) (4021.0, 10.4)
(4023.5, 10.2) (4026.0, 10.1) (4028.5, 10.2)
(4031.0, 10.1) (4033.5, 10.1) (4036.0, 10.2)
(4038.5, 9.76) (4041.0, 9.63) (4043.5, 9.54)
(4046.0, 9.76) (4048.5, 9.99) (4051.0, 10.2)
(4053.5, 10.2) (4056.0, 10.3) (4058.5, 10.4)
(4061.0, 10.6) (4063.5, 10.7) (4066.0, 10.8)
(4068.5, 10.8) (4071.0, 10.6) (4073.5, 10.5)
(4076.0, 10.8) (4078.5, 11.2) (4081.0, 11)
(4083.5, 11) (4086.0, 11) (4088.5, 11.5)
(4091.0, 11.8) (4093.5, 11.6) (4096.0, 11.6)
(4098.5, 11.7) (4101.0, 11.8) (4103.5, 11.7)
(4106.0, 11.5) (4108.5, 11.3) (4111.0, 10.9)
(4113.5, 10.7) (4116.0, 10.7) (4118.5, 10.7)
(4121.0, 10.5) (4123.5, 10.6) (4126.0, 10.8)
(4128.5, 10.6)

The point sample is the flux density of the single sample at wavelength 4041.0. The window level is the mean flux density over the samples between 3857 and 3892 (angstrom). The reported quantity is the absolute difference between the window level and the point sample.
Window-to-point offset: 3.46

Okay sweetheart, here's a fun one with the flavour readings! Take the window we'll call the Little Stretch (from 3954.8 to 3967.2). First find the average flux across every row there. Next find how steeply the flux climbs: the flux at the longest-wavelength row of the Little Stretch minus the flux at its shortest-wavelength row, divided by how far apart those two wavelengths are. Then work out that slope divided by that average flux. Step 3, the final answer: 0.0025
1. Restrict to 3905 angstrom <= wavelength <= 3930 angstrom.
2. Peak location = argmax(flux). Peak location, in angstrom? 3906.0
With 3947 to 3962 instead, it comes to 3961.0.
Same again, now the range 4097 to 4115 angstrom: 4101.0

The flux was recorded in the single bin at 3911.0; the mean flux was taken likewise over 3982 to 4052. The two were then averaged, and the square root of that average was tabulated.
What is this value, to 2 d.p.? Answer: 3.26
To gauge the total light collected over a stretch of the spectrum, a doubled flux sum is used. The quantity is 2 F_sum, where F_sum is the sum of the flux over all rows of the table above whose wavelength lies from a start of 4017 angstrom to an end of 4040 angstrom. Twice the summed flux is 183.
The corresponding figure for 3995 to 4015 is 163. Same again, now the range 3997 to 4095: 812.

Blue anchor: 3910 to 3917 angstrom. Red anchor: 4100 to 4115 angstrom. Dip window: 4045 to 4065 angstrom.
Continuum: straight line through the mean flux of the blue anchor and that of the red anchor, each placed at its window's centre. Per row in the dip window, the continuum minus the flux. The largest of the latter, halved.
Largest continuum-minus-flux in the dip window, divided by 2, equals 0.74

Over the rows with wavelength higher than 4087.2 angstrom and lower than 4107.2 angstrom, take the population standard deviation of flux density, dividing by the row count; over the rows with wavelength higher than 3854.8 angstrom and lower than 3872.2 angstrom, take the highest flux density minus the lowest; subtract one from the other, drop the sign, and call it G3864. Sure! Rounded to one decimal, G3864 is 2.4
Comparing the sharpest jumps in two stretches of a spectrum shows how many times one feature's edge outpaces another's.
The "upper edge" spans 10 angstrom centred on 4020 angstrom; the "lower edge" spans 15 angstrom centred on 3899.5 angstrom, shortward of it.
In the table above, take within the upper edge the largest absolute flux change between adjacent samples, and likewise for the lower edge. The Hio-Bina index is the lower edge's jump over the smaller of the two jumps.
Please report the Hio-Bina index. 2.00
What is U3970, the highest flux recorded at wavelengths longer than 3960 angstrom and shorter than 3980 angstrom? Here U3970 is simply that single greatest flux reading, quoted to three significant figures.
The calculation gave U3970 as 11.9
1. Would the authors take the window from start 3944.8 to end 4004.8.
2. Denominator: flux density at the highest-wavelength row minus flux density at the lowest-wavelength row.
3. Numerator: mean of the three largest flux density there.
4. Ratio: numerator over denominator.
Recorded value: -15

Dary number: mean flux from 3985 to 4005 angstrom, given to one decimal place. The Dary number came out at 10.5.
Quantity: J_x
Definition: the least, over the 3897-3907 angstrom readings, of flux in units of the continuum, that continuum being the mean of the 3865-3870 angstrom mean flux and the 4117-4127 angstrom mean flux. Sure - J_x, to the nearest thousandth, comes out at 0.921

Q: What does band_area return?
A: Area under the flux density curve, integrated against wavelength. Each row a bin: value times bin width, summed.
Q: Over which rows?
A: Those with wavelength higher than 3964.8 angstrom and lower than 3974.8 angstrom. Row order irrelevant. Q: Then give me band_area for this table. 116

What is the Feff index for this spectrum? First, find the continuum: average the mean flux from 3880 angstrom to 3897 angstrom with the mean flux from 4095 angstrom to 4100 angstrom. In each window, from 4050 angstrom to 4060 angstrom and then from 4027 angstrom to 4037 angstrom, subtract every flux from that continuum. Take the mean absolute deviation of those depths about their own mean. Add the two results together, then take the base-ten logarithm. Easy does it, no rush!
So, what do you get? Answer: -0.9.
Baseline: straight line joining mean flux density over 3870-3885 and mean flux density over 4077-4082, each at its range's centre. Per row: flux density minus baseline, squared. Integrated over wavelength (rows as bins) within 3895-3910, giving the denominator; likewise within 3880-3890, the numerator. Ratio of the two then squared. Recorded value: 0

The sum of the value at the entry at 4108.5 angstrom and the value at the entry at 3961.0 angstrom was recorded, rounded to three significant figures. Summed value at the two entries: 23.2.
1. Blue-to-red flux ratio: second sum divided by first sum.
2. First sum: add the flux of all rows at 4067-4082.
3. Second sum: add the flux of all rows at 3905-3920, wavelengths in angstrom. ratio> 1.04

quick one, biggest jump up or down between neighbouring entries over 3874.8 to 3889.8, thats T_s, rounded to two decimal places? 0.20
